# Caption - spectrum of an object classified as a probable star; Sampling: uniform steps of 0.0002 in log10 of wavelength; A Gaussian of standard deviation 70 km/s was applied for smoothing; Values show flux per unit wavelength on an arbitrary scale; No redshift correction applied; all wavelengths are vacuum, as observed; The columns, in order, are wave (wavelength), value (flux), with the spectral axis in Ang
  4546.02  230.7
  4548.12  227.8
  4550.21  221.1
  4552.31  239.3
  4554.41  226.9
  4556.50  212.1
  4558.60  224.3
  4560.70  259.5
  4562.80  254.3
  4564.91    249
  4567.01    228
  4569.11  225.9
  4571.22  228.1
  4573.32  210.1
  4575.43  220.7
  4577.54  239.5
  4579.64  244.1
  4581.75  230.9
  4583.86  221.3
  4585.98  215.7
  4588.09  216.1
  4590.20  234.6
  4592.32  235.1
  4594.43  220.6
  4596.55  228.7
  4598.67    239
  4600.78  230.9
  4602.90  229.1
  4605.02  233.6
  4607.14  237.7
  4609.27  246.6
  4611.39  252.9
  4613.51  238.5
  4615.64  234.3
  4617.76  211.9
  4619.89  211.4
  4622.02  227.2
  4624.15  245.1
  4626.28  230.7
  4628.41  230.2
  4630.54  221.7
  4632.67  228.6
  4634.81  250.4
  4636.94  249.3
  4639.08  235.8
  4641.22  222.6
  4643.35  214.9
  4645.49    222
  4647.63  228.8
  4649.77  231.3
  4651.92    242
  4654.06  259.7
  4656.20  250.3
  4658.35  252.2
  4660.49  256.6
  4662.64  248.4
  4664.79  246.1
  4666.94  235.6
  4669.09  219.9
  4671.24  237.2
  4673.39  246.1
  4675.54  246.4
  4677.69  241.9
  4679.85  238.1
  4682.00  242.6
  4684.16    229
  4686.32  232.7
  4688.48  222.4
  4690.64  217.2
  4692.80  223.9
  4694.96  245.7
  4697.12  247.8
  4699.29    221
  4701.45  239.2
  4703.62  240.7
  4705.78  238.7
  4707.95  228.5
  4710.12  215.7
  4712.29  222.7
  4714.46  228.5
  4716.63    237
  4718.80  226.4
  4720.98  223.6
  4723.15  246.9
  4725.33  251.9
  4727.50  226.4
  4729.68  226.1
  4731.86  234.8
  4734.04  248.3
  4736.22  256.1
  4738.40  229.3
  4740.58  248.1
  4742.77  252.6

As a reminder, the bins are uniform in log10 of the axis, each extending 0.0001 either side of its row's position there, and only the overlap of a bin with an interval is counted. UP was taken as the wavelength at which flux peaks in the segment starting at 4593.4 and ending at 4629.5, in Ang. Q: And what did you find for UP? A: 4611.39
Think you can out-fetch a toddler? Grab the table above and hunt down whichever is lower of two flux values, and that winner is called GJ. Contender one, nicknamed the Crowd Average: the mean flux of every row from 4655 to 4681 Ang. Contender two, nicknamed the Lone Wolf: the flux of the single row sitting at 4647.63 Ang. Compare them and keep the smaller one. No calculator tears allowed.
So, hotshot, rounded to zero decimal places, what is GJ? 229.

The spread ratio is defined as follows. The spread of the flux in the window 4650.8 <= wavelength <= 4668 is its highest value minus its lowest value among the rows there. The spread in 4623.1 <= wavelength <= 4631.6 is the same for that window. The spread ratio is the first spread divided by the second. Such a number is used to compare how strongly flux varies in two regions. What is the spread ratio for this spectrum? 1.03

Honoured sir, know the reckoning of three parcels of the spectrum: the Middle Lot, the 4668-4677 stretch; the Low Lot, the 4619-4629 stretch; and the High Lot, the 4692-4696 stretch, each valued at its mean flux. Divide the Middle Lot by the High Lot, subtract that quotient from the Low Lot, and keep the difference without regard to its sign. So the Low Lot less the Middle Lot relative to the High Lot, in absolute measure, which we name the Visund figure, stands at 228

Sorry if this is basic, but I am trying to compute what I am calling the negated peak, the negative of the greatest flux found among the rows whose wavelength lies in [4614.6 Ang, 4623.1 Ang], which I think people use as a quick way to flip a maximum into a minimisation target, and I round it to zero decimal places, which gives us -234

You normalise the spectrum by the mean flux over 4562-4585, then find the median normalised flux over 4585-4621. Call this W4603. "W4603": 1.01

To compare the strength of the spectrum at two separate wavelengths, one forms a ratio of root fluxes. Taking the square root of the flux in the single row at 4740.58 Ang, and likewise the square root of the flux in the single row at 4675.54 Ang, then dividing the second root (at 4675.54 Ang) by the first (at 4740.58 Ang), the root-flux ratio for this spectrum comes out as 1.00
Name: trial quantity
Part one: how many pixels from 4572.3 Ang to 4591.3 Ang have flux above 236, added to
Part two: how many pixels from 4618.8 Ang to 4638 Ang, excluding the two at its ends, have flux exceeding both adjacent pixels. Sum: 4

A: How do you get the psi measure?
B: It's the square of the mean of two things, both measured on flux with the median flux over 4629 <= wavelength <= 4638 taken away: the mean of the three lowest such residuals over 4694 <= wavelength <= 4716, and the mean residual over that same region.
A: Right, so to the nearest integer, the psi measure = 159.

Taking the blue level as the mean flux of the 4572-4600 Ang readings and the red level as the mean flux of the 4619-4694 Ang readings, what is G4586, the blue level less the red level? -8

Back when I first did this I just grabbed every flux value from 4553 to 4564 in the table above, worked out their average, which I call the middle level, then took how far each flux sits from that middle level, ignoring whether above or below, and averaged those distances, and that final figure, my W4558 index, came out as 17.2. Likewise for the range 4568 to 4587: 8.4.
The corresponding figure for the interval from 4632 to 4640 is 8.8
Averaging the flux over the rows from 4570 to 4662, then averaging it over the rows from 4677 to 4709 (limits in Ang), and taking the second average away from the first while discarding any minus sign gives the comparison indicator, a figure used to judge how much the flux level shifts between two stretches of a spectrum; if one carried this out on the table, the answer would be 1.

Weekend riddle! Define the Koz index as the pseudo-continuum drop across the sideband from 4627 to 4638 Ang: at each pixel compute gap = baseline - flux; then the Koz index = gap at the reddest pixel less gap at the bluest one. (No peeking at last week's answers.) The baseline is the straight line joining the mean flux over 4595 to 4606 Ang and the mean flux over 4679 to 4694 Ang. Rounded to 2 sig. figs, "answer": -19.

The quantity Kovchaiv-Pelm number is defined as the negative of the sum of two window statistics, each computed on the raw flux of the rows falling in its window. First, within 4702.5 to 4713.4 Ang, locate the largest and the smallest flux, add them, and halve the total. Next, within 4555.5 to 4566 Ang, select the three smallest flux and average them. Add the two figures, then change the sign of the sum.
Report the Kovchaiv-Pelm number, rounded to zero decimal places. -457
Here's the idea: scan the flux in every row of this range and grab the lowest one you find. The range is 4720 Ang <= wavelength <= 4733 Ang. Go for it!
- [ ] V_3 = 223.6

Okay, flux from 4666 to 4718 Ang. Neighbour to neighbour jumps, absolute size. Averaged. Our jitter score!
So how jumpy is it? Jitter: 9.2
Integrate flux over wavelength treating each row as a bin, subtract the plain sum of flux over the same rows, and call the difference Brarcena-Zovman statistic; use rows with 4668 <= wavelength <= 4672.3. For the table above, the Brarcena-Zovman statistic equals 526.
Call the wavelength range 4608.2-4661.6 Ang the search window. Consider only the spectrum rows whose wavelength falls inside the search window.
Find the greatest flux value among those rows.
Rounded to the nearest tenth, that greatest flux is 259.7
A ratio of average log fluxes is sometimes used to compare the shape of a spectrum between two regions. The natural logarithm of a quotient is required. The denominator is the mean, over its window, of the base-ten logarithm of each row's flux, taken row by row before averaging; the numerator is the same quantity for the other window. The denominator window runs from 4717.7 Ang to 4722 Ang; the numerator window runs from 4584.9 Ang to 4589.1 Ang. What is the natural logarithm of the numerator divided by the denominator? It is -0.008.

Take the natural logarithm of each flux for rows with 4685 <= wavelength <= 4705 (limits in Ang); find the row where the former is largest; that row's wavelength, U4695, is 4697.12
